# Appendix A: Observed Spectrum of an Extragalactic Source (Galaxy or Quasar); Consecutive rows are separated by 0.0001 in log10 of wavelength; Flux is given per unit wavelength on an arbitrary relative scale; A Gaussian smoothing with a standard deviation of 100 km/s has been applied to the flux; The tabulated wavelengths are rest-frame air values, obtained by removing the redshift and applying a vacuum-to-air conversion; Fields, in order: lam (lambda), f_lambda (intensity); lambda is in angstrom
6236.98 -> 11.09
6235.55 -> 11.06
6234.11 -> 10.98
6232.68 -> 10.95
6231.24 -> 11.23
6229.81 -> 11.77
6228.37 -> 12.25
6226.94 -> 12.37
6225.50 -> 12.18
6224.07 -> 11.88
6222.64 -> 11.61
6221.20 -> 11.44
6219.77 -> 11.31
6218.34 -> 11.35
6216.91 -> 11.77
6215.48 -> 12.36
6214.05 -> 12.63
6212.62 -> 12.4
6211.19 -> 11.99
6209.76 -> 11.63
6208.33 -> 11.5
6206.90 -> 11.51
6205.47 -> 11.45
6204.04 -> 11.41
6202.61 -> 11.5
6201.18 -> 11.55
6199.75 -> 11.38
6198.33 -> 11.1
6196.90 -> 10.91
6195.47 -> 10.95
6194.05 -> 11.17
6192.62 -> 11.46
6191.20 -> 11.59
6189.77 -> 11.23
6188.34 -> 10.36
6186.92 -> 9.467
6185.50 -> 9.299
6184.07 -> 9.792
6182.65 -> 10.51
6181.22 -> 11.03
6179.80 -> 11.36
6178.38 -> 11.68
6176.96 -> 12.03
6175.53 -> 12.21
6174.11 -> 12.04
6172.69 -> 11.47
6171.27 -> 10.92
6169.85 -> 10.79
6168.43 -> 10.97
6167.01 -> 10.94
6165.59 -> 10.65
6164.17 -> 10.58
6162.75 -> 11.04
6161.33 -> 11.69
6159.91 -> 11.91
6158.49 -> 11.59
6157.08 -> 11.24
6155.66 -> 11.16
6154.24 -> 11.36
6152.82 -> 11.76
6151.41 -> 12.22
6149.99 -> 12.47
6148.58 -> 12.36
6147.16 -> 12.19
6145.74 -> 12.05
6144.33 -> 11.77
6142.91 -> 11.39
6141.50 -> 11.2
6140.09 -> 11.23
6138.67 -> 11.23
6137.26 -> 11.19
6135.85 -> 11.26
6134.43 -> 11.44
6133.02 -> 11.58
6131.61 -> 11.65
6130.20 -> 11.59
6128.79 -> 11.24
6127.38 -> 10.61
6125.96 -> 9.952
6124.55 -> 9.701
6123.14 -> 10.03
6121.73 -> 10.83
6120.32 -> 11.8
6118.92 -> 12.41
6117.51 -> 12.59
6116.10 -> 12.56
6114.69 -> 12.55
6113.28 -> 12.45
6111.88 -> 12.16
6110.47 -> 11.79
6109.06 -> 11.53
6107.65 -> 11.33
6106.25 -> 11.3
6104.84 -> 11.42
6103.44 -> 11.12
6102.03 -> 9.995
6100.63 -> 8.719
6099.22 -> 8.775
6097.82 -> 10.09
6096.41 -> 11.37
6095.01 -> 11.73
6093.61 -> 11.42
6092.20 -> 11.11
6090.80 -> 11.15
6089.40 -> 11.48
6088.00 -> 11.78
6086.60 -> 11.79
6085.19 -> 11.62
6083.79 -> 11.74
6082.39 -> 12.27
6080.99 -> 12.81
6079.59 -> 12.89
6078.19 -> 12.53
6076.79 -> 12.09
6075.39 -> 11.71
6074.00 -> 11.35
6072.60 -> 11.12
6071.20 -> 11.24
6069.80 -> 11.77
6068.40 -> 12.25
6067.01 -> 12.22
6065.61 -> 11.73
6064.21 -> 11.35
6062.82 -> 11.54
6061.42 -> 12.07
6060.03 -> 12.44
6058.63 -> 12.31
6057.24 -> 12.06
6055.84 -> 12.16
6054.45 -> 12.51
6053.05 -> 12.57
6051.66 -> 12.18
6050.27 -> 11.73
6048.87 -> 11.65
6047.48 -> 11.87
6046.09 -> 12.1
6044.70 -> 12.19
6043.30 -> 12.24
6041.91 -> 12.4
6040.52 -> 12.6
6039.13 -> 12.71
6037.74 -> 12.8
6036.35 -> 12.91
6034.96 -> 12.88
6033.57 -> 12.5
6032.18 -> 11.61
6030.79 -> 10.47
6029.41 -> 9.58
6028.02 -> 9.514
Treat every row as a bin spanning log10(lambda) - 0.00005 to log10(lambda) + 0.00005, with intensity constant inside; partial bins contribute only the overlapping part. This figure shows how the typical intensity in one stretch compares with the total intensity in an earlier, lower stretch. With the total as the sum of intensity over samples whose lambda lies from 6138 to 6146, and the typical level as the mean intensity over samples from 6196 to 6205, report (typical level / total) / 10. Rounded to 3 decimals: 0.016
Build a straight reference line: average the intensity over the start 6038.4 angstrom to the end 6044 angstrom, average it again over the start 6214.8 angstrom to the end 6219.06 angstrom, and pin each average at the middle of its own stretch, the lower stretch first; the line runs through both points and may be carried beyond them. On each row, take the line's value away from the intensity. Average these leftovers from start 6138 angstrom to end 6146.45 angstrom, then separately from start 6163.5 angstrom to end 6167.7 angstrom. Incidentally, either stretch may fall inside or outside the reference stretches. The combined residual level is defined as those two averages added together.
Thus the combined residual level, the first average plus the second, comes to -1.9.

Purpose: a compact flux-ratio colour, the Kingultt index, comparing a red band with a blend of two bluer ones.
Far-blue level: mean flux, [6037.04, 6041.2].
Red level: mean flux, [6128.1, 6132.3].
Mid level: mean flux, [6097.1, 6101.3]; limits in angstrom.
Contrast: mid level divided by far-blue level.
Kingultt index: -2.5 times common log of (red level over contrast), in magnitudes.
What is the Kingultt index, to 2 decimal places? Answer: -3.00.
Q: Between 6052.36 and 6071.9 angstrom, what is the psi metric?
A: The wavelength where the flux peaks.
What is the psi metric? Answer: 6053.05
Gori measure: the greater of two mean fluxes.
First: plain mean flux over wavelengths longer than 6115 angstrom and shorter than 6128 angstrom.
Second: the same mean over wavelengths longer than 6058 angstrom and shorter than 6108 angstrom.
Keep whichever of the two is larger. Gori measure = 11.49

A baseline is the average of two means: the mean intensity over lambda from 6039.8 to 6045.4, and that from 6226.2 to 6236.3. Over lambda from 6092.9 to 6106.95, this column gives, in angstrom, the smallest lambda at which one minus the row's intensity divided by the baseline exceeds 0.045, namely 6096.41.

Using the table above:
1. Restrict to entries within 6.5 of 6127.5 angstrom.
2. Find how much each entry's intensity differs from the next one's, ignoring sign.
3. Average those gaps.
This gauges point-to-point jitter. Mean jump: 0.39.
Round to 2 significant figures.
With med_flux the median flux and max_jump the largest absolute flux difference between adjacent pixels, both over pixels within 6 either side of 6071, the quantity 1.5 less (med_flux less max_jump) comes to -9.7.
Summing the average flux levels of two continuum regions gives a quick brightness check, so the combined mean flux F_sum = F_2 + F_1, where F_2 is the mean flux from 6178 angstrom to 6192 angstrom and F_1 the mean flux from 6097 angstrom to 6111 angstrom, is 21.2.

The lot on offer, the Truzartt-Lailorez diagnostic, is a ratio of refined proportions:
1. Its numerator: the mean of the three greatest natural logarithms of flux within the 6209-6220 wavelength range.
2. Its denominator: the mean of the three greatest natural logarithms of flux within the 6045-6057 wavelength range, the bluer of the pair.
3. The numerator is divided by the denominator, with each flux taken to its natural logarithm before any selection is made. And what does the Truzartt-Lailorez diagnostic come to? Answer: 1.00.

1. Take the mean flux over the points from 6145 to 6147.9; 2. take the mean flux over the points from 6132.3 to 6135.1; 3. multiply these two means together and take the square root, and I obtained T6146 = 11.8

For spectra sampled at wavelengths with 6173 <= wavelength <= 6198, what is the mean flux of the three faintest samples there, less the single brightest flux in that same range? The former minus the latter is -2.7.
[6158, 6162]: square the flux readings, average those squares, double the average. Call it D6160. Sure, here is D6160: 275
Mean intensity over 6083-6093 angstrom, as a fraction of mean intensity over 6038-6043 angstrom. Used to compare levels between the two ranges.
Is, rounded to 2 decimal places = 0.92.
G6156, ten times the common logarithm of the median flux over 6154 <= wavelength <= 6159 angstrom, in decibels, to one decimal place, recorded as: 10.5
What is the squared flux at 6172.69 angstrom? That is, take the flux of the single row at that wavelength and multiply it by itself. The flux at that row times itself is 132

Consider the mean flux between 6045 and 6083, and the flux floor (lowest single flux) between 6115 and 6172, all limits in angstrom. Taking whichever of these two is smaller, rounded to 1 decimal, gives 9.7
